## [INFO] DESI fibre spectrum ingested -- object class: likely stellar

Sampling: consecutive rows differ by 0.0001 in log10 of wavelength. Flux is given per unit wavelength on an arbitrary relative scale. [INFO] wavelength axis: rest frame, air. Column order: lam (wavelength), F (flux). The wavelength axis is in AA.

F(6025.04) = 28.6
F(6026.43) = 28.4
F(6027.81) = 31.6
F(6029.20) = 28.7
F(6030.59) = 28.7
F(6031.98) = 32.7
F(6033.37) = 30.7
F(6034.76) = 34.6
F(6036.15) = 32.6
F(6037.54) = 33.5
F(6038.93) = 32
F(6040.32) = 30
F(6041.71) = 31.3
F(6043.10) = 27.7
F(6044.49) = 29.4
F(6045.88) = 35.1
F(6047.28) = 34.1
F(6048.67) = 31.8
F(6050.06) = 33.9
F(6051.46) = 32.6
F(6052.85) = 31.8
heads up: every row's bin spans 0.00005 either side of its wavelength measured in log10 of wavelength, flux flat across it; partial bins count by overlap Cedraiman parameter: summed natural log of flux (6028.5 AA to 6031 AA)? 6.71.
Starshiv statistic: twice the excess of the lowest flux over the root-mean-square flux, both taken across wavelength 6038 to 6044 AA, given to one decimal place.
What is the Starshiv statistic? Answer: -5.2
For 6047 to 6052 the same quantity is -2.6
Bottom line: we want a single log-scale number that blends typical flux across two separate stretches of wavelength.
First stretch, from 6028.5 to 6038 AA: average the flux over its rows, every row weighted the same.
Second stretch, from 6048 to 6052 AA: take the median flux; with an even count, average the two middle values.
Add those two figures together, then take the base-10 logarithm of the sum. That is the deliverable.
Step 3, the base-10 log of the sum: 1.81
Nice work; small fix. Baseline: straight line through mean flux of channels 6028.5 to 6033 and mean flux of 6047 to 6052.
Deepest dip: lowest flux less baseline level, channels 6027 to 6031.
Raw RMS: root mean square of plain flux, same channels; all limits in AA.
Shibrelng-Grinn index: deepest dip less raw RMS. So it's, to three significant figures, -31.0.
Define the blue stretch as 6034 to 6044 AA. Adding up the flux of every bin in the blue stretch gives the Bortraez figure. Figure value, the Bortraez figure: 222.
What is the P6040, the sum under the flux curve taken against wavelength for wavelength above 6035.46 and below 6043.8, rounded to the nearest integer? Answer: 260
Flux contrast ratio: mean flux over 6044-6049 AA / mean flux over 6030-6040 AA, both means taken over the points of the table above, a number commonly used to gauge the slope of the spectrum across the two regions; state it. 1.02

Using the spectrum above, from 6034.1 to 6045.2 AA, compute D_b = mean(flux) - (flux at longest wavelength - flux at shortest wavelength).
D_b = 37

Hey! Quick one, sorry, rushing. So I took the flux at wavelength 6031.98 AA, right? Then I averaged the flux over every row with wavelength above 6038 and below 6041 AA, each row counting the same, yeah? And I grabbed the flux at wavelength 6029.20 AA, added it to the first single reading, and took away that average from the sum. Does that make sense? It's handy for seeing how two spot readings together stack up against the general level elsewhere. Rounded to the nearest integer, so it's 30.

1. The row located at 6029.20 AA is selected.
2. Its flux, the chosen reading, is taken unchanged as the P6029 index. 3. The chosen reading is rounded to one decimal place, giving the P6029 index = 28.7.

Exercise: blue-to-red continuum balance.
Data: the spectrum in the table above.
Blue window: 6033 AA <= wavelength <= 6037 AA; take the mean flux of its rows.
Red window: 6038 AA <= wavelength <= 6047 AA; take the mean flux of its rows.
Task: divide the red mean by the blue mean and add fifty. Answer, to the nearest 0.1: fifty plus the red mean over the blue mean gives 50.9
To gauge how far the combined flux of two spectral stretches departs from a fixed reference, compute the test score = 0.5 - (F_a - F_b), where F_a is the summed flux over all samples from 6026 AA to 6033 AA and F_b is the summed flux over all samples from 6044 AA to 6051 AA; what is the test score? 15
